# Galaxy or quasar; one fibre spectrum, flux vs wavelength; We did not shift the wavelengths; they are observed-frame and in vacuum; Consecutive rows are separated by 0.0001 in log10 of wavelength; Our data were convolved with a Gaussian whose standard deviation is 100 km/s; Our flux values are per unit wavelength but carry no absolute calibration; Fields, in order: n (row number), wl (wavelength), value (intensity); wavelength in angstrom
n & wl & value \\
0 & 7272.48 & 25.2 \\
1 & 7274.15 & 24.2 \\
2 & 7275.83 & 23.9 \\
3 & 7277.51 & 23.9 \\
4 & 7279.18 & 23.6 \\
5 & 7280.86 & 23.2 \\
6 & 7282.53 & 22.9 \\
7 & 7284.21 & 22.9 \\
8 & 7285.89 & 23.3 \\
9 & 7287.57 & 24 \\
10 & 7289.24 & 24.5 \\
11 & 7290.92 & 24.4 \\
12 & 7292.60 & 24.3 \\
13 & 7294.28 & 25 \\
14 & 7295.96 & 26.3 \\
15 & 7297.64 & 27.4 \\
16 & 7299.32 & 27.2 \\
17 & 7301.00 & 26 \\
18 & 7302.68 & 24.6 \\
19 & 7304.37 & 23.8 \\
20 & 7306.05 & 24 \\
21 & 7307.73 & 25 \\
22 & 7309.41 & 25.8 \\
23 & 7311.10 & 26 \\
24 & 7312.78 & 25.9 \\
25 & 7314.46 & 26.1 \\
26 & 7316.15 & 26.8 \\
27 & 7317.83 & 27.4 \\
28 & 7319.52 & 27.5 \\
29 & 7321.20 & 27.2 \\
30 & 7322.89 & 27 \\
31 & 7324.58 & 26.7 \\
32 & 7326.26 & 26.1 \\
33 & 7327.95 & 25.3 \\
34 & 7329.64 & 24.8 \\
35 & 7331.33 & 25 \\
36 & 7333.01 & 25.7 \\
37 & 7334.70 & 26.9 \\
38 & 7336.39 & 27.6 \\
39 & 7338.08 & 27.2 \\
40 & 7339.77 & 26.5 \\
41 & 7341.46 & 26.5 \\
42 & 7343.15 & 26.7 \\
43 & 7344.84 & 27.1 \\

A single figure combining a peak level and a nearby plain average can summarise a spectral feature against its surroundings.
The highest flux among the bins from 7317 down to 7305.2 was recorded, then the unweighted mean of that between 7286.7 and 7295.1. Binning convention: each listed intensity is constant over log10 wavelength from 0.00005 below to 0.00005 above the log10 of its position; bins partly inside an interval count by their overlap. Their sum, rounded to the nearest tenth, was 51.2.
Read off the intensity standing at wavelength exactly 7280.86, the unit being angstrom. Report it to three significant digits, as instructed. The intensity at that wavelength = 23.2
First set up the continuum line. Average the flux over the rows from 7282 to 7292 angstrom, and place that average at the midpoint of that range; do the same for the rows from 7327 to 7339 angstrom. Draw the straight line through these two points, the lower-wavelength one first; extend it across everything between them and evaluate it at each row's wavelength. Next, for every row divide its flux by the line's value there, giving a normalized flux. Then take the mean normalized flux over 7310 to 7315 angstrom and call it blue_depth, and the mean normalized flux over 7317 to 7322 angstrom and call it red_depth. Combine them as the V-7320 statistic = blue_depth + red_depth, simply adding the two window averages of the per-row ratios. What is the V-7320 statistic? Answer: 2.12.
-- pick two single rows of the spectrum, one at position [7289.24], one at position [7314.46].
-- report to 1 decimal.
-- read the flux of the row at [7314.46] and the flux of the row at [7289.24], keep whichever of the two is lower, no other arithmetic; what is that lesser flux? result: 24.5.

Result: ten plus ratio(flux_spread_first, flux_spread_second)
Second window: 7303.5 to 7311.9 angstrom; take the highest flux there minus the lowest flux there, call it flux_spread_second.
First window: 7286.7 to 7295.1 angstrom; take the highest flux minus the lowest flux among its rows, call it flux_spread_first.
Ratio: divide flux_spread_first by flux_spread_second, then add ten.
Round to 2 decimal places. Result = 10.45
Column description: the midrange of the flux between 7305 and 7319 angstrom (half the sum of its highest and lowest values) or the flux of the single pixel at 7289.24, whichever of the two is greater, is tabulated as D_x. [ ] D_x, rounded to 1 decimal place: 25.7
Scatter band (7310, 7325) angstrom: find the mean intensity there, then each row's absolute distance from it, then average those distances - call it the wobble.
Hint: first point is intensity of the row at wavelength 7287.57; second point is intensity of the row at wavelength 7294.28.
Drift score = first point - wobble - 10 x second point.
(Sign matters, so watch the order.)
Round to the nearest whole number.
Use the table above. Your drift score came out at -226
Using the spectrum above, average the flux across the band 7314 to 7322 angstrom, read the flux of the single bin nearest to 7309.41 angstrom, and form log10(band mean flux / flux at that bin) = 0.020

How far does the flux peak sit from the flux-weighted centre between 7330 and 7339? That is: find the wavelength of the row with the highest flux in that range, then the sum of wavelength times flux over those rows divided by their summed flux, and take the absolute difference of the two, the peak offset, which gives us 1.6 angstrom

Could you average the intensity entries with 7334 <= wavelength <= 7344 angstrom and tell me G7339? 26.9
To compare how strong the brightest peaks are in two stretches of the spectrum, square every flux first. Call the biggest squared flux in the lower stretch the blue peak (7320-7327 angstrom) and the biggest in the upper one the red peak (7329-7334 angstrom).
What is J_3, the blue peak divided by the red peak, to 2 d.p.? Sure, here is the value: 1.12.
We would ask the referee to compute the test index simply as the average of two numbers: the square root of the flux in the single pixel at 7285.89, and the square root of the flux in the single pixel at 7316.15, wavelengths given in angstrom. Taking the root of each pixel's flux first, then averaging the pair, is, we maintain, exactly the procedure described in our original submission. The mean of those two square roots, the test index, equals 5.00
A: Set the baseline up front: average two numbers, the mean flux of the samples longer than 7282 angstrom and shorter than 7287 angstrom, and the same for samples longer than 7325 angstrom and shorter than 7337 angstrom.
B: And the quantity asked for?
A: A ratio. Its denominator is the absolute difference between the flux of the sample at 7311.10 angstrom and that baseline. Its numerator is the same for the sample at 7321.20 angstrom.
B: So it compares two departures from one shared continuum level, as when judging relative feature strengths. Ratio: 1.8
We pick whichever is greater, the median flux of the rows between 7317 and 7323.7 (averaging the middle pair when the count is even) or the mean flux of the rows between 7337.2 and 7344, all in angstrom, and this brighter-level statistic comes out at 27.3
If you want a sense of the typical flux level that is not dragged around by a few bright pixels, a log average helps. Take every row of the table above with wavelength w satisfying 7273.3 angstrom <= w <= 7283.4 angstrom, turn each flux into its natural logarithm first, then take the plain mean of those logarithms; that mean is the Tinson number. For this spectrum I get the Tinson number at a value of 3.16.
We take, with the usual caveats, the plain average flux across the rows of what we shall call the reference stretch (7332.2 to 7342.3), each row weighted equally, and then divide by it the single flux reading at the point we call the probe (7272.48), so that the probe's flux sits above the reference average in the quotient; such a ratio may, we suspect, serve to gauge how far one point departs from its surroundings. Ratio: 0.94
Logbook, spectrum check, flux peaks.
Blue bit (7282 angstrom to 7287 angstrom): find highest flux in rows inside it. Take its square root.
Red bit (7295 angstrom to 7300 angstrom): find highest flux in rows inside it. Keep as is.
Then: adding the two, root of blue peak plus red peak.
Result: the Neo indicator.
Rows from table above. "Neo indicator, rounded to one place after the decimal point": 32.2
